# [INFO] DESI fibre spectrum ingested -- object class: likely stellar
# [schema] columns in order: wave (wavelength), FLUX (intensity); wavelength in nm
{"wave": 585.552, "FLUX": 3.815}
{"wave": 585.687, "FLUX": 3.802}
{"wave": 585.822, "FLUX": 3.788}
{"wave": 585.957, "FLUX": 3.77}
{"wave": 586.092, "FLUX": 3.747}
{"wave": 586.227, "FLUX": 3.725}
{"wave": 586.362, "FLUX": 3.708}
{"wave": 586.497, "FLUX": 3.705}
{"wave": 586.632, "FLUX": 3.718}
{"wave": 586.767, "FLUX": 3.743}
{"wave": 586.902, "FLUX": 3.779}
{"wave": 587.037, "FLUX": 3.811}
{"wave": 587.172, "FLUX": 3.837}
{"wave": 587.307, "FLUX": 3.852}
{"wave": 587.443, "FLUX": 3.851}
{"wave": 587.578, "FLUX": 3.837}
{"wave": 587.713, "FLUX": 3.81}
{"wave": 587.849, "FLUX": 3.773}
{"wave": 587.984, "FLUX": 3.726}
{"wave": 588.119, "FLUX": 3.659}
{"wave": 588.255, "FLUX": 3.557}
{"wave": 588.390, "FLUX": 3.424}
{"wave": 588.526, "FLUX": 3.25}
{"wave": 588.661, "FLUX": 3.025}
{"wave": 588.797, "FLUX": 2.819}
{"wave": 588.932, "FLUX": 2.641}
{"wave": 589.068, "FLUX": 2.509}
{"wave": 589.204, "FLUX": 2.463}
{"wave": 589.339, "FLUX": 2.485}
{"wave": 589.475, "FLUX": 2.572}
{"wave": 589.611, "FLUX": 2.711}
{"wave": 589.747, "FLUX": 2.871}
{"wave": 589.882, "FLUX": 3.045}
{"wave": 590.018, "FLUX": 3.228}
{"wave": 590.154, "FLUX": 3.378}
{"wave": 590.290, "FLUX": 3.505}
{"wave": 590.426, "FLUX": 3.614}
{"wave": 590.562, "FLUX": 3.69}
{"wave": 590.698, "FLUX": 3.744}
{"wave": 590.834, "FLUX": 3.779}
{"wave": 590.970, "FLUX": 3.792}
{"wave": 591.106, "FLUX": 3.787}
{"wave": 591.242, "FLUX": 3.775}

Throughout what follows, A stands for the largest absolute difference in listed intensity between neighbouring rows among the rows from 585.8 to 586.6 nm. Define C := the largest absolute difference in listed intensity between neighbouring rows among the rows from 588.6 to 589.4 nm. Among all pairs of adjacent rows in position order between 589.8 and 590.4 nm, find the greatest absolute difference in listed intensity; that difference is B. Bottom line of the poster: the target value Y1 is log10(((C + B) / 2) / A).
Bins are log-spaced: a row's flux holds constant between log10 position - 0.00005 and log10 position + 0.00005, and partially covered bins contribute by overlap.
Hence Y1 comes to 0.9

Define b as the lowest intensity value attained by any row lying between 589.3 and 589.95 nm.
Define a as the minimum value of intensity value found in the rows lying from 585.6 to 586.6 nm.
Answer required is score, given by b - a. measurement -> -1.22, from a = 3.705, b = 2.485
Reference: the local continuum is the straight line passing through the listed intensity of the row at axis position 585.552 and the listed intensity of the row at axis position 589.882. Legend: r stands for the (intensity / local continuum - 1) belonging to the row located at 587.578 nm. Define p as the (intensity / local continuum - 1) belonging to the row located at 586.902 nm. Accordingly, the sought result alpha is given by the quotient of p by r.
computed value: 0.5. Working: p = 0.1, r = 0.11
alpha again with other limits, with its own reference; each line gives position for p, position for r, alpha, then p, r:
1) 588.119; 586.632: 3.4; 0.1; 0.03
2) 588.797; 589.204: 0.6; -0.1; -0.22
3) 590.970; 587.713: 3.0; 0.3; 0.11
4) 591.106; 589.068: -1.6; 0.3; -0.21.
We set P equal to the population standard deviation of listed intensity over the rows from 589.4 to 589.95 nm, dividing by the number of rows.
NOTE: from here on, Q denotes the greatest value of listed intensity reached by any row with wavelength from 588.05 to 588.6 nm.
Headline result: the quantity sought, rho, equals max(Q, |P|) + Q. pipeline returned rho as 7.32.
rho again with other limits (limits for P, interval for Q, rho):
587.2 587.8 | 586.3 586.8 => 7.49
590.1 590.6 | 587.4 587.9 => 7.70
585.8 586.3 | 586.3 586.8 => 7.49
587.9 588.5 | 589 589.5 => 5.14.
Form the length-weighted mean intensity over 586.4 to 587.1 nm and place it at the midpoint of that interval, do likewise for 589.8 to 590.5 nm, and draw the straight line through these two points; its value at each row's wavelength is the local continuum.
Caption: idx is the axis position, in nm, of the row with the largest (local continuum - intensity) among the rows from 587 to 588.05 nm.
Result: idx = 587.037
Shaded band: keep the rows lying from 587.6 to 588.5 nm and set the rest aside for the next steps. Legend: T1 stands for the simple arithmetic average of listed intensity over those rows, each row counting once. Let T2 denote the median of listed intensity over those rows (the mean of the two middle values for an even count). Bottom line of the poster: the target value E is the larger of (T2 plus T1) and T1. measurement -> 7.35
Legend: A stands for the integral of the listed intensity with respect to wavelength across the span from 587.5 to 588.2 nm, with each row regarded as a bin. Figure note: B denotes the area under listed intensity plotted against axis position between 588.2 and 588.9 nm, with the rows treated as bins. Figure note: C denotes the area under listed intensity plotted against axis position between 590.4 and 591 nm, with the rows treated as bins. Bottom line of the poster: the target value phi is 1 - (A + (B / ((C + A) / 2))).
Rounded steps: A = 2.63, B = 2.23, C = 2.24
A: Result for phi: -2.55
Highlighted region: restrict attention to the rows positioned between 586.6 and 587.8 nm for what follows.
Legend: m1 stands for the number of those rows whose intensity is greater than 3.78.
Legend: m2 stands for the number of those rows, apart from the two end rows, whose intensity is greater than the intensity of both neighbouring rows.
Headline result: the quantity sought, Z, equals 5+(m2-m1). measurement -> 0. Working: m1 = 6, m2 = 1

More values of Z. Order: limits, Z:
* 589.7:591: 4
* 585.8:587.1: 3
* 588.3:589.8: 5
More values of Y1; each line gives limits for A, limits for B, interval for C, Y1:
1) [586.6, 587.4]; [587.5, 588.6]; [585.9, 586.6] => 0.4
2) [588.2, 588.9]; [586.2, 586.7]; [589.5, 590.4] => -0.4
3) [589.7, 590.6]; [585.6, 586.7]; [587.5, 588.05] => -0.7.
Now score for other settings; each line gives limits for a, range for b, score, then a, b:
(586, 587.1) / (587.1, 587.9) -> 0.07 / 3.705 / 3.773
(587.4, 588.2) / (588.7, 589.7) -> -1.20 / 3.659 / 2.463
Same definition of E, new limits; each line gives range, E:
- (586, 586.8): 7.45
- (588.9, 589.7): 5.10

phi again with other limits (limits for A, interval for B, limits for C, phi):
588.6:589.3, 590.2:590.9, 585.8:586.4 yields -2.12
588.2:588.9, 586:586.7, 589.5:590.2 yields -2.43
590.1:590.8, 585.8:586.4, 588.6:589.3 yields -2.54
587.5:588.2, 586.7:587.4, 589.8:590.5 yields -2.70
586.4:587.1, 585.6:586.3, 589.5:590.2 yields -2.74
